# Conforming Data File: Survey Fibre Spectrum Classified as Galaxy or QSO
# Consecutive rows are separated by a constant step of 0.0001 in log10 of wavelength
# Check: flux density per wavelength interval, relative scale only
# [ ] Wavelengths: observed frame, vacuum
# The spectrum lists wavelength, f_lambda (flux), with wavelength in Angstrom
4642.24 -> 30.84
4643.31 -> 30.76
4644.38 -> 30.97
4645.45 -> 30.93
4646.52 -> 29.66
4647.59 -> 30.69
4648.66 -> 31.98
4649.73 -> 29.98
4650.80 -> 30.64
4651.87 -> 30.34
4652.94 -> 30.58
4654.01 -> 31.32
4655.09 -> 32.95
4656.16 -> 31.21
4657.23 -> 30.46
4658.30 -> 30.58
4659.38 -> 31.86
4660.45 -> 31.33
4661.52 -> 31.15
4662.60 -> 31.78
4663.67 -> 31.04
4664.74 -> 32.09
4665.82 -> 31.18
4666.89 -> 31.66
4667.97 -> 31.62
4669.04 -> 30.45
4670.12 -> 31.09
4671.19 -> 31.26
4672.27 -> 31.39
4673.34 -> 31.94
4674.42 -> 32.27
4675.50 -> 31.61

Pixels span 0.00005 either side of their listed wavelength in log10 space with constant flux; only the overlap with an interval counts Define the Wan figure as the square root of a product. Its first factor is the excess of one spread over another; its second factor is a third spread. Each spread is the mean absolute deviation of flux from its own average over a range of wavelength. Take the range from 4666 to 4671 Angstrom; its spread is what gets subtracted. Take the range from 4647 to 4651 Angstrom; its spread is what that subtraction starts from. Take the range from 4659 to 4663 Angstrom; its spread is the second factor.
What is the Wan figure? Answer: 0.20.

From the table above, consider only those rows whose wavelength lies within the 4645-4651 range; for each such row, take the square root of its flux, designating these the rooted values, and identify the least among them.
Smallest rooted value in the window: 5.45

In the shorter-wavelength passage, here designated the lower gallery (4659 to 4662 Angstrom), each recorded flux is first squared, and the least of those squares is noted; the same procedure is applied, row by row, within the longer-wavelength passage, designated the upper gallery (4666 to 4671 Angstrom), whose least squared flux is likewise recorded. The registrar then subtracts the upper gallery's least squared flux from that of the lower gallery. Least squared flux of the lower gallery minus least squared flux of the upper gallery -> 43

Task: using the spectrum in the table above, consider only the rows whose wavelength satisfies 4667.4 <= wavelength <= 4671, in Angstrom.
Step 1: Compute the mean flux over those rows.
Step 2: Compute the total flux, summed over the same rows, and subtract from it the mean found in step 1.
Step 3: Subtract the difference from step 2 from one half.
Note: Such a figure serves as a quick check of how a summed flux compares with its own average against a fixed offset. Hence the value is -61.6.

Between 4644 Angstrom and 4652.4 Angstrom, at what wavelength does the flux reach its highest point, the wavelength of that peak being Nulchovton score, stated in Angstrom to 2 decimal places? 4648.66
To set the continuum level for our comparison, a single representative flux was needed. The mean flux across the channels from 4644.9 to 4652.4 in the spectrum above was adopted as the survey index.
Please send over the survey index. 30.6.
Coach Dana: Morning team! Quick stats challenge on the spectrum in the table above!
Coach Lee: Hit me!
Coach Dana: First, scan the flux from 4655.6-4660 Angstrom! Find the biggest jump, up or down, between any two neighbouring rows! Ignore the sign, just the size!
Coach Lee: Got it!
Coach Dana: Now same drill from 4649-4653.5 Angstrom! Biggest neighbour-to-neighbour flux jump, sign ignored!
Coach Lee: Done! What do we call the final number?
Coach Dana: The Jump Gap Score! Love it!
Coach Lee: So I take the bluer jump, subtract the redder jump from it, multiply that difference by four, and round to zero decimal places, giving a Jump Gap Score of -2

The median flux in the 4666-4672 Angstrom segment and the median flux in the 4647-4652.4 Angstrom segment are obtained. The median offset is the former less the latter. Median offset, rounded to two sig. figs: 0.62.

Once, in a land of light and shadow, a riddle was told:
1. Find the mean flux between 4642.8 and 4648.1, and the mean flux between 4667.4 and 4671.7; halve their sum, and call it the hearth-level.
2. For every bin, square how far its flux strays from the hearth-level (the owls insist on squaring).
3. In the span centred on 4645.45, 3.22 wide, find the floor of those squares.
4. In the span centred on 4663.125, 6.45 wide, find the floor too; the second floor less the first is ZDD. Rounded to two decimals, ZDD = 0.03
